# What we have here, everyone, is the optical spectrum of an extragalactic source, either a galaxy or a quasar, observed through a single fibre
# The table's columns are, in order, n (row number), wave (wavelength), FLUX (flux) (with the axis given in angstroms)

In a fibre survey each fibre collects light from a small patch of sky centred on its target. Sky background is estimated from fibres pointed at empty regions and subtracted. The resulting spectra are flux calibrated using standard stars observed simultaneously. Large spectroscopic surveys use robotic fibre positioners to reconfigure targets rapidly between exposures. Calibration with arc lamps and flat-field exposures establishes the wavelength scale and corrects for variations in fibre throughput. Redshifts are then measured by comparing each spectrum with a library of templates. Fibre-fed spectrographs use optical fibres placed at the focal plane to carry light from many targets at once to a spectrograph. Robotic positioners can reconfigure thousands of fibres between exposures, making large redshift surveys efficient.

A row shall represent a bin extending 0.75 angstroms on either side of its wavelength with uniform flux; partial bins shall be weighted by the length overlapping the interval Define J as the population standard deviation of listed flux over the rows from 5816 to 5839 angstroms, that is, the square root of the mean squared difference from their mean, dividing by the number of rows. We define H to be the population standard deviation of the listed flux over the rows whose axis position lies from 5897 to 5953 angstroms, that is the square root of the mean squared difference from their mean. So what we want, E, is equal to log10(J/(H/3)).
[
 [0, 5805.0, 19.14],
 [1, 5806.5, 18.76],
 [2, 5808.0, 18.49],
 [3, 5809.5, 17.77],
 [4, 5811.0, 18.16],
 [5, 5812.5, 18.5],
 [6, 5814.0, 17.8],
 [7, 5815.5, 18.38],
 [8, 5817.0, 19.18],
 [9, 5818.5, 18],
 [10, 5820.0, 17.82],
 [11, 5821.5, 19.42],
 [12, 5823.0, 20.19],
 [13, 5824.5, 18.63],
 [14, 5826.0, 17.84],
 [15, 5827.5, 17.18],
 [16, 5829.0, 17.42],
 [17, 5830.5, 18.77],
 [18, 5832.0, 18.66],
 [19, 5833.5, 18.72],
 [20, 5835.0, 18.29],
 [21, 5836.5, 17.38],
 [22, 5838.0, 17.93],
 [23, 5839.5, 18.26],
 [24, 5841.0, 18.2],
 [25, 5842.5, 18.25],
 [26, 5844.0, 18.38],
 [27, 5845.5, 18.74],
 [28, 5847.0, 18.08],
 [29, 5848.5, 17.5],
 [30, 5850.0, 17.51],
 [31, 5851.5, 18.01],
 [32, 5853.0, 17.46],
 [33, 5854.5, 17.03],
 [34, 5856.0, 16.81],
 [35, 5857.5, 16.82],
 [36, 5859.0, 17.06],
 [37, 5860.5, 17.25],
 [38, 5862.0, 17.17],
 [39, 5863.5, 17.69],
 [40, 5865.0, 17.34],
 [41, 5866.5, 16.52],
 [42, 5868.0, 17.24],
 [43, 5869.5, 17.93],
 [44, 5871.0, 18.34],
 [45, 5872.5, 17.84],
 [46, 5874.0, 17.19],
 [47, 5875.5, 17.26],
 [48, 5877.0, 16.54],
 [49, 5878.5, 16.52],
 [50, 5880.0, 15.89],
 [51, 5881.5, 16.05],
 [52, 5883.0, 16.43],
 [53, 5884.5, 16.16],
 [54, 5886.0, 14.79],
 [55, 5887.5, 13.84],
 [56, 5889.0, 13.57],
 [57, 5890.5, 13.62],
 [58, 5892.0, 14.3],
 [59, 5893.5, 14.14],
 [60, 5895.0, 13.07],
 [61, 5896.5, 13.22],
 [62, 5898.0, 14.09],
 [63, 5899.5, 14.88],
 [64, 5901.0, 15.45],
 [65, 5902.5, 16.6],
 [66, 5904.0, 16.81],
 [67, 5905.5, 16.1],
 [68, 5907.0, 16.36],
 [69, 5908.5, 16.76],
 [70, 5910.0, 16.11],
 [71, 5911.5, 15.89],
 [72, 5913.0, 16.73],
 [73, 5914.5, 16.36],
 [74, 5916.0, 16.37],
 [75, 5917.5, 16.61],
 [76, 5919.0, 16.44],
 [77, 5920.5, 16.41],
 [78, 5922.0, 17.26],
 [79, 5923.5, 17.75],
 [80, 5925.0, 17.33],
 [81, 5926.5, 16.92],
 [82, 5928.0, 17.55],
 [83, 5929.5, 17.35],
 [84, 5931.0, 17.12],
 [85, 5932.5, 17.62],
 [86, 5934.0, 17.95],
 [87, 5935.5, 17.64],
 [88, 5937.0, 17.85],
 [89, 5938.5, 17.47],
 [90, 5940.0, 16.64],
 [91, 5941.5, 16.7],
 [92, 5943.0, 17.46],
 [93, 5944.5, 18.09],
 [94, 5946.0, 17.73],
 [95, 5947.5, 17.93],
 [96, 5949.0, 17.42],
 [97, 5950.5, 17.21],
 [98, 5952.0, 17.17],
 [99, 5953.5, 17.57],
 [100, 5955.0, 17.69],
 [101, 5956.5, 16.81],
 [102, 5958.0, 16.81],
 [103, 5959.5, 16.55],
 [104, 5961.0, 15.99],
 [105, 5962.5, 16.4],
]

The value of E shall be 0.5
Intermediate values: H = 0.85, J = 0.8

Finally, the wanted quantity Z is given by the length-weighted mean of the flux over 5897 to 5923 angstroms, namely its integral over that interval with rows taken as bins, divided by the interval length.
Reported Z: 16.2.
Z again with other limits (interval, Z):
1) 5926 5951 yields 17.5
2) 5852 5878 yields 17.3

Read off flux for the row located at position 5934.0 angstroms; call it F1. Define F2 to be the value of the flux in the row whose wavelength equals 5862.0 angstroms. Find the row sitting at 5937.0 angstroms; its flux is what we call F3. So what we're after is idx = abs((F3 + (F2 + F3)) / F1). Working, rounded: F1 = 17.95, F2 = 17.17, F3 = 17.85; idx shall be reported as 2.95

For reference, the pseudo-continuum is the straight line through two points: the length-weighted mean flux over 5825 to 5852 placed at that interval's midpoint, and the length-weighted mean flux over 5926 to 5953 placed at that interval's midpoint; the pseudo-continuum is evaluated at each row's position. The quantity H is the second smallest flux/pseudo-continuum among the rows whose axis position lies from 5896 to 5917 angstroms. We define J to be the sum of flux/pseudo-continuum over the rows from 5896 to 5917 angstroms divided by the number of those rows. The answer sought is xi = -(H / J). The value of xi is -0.887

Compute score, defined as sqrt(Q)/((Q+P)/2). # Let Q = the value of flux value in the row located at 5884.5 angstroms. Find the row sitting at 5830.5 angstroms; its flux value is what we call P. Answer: 0.230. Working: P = 18.77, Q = 16.16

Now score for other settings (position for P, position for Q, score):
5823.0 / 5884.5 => 0.221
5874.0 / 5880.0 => 0.241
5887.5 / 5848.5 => 0.267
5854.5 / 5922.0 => 0.242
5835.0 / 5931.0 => 0.234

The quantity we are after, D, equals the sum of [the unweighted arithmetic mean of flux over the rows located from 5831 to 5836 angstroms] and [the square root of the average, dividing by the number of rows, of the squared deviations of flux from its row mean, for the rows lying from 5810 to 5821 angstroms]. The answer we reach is 19.0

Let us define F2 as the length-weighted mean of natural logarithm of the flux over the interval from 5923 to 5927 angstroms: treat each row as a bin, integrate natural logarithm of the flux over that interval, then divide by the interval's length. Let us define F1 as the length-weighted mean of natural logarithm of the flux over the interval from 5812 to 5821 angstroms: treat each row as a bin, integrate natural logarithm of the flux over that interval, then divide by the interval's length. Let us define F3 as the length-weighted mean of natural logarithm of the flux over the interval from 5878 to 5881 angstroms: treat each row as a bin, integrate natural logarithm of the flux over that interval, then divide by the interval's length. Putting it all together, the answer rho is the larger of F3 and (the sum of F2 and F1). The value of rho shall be 5.76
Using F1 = 2.91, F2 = 2.85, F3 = 2.78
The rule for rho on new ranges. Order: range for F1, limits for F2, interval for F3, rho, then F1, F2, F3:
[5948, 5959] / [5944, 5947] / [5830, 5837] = 5.73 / 2.85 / 2.88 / 2.91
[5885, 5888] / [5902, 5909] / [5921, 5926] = 5.48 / 2.67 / 2.80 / 2.85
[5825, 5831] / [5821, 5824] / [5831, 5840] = 5.86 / 2.88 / 2.98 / 2.90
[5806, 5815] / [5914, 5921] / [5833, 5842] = 5.70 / 2.90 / 2.80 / 2.90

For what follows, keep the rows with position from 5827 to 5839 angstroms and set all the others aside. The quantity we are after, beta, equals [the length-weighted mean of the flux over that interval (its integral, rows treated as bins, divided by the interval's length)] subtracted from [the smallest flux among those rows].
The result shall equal -0.89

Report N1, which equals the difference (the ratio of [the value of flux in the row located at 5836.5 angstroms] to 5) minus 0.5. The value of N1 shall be 2.98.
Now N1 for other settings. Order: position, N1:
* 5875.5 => 2.95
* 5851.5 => 3.10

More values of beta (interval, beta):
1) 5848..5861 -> -0.46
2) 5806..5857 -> -1.34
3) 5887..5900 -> -0.77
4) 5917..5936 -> -0.82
